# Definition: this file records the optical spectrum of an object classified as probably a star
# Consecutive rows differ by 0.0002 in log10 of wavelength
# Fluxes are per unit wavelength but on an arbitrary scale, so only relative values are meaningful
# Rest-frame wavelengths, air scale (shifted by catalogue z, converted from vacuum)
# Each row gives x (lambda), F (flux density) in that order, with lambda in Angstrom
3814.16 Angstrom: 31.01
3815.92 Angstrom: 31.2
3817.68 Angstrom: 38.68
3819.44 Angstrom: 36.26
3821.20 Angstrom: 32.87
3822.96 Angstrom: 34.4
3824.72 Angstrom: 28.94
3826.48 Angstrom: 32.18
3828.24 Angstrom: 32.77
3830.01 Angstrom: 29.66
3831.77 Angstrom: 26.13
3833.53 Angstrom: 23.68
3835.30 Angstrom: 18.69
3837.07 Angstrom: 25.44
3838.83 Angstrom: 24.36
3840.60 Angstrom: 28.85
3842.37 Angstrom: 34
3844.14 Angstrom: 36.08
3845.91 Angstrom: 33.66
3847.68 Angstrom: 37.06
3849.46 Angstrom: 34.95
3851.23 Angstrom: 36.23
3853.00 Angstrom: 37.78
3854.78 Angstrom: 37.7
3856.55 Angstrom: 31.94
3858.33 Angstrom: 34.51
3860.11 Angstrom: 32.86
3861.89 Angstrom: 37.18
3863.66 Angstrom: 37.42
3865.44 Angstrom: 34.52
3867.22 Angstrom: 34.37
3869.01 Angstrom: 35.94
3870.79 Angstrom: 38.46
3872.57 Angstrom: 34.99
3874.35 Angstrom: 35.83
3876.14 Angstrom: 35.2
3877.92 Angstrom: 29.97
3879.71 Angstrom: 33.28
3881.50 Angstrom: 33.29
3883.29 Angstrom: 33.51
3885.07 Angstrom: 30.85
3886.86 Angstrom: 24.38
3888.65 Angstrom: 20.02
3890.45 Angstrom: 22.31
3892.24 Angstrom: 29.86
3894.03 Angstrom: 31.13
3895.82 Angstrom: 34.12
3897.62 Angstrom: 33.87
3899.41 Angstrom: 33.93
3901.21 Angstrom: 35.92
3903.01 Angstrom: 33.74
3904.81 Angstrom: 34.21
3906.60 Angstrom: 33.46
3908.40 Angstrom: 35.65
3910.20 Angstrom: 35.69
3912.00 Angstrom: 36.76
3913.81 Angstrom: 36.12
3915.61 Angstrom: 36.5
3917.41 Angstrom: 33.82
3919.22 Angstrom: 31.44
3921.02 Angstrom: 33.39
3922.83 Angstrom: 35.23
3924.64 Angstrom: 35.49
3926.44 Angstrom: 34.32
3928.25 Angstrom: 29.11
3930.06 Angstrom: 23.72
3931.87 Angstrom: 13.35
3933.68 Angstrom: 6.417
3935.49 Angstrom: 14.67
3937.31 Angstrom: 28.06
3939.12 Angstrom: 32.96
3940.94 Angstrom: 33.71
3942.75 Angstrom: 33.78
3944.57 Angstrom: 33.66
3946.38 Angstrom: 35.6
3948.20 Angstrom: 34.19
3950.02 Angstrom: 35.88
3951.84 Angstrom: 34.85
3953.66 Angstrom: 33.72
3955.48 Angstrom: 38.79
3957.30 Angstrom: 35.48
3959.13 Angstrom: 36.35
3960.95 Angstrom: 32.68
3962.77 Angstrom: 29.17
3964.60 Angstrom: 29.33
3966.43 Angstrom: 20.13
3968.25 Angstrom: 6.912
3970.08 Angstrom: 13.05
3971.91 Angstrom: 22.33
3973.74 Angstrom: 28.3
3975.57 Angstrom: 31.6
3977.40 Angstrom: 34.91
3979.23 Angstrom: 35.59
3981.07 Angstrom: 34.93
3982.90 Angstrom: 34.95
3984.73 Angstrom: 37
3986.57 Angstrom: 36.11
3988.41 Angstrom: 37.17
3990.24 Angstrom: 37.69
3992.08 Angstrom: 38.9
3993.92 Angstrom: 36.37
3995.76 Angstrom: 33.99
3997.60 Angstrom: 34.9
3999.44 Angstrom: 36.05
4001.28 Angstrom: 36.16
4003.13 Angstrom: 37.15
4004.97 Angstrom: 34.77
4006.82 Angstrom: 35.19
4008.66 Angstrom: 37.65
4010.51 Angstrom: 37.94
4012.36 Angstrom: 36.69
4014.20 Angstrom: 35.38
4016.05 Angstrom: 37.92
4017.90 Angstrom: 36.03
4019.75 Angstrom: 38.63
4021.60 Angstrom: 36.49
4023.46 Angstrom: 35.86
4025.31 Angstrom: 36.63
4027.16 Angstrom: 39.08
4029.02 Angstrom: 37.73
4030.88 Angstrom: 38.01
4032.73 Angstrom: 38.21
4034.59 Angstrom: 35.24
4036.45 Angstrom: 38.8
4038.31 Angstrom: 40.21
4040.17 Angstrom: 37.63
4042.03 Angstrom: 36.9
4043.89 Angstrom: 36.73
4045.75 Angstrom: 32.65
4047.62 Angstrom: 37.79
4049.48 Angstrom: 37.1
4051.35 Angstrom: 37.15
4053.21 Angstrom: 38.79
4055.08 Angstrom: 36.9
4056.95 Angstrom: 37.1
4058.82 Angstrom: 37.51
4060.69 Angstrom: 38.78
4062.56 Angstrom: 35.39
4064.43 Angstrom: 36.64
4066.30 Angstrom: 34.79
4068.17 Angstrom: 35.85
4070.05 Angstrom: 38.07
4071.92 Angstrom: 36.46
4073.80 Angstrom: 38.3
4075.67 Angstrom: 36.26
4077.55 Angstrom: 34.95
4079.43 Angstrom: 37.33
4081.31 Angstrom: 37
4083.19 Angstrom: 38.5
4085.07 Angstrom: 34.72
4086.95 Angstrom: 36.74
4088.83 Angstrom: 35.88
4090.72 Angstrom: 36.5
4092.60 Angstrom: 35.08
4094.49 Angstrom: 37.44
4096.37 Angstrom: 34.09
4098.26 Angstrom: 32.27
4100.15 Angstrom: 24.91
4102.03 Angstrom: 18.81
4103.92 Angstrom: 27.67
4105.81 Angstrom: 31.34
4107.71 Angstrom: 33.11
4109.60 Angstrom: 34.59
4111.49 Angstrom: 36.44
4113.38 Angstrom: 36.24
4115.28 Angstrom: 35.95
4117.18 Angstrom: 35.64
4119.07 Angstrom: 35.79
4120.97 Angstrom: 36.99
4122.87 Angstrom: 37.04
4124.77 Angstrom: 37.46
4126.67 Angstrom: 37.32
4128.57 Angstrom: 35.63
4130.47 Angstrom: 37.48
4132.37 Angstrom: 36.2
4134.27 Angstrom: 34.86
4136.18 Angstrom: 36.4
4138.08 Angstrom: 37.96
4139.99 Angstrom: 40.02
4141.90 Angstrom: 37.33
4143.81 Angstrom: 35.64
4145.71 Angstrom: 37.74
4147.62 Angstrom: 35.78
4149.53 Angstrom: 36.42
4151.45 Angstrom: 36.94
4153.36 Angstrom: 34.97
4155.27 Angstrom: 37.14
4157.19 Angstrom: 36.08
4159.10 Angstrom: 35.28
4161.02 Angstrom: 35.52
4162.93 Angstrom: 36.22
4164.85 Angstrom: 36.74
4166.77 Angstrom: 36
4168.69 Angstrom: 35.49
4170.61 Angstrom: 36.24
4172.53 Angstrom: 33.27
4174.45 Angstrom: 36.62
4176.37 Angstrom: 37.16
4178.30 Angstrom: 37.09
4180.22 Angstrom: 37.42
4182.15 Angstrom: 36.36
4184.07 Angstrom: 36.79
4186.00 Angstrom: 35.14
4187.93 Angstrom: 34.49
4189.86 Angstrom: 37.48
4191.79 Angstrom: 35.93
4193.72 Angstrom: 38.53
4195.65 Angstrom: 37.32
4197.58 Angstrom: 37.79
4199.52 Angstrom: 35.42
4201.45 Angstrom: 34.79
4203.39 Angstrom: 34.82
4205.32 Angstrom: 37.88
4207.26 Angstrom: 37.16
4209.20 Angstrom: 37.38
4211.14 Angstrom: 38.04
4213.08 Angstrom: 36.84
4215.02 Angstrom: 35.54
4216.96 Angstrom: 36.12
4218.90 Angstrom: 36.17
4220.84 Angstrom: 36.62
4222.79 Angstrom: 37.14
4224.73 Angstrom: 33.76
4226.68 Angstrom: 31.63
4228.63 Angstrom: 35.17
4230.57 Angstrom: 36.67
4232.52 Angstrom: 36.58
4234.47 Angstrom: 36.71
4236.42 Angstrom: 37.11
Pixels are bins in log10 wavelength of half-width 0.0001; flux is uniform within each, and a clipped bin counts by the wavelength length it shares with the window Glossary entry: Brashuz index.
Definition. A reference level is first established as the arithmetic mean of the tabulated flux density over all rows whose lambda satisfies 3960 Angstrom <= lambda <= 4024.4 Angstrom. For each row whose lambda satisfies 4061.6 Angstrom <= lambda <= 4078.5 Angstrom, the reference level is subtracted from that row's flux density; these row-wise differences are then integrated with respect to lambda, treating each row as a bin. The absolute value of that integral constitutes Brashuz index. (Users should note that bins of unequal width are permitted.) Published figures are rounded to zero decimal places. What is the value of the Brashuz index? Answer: 54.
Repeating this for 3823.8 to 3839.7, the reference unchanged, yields 99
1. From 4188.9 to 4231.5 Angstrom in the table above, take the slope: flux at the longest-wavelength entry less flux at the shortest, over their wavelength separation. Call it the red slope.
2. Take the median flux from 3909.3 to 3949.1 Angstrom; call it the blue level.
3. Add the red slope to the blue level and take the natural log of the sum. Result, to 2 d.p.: 3.52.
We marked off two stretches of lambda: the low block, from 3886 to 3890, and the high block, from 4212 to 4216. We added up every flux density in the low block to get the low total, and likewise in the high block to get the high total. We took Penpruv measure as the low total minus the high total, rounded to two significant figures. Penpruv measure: -28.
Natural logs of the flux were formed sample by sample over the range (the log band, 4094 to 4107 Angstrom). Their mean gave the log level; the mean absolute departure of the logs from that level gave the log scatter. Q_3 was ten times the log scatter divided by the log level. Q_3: 0.53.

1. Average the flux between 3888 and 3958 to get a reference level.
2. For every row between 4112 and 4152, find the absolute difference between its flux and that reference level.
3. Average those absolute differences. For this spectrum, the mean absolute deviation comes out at 5.3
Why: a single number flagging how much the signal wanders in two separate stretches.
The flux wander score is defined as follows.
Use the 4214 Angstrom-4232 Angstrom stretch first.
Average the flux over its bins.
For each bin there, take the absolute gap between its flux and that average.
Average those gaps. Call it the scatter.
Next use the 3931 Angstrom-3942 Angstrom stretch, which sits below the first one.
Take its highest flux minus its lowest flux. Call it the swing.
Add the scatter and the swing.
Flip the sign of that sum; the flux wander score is -29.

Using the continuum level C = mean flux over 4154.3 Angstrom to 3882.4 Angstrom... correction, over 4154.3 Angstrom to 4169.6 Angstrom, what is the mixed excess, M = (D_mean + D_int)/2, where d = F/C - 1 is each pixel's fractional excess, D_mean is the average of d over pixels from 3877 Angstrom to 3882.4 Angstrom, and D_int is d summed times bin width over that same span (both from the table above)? -0.34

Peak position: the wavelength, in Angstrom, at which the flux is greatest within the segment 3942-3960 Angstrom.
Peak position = 3955.48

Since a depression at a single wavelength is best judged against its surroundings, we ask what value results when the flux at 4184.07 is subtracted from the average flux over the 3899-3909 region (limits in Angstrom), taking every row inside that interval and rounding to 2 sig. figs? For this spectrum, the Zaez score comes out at -2.3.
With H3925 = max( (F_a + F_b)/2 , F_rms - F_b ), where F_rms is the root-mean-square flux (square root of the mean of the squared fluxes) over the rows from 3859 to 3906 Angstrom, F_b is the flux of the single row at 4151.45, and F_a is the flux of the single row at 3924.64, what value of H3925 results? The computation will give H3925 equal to 36.2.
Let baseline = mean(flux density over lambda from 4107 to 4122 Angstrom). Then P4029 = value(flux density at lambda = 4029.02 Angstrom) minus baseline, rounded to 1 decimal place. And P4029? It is 2.1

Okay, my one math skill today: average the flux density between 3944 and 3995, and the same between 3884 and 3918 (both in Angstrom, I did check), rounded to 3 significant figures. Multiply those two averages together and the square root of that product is 32.1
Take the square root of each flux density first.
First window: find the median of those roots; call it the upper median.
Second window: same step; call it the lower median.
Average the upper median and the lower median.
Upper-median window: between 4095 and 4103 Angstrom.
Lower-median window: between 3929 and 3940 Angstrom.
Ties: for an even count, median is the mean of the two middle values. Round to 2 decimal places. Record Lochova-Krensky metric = 4.84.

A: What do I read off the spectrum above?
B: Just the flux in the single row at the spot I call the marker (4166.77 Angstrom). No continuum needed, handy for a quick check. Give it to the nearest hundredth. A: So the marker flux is 36.00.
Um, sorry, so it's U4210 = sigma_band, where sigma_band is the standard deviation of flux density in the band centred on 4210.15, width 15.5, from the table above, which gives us 1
